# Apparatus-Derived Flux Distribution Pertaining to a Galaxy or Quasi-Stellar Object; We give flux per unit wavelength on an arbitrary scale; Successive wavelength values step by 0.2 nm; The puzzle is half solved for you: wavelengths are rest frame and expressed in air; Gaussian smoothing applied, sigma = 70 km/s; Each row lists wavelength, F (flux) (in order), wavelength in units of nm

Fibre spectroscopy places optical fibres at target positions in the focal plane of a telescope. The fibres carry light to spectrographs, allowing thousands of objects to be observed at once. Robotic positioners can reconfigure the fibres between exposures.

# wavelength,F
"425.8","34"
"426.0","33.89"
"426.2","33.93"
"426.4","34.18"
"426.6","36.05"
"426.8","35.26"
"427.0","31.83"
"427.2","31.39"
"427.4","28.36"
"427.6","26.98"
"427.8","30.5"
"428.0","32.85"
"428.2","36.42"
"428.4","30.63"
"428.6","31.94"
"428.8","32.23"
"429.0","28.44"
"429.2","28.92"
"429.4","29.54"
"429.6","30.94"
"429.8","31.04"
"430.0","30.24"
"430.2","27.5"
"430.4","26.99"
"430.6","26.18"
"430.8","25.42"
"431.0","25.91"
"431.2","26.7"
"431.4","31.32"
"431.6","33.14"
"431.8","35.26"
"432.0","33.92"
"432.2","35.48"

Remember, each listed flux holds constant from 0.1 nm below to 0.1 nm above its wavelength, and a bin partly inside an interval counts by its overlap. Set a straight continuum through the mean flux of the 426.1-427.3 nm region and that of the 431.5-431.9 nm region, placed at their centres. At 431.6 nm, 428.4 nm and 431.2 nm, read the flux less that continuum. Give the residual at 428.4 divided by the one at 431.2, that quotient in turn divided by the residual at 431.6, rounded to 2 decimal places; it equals -0.42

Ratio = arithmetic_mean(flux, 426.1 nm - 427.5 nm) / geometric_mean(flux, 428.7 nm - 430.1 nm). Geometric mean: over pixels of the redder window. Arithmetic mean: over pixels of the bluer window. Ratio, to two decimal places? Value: 1.09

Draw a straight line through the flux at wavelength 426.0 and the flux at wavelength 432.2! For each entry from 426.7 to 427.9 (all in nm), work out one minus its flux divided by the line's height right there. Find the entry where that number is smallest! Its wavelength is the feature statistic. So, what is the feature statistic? 426.8 nm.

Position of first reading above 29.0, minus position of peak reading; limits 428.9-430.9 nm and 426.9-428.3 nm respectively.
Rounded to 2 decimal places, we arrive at 1.20 nm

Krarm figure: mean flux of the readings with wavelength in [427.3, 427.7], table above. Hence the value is 27.7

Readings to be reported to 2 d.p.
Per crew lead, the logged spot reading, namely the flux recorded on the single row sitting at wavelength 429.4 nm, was 29.54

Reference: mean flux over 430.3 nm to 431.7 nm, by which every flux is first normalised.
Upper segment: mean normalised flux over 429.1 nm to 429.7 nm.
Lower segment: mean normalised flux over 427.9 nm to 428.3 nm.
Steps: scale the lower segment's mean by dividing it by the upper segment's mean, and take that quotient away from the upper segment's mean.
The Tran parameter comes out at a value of -0.10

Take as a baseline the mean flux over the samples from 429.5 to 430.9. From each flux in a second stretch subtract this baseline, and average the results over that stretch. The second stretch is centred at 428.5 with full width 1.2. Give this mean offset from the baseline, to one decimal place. 3.8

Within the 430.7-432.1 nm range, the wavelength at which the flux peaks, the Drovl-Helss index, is 431.8 nm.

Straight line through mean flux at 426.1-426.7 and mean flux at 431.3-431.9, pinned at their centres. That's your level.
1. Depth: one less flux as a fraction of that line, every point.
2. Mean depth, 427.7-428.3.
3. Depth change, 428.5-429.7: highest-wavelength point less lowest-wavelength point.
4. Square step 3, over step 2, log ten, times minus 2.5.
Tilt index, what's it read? 4.5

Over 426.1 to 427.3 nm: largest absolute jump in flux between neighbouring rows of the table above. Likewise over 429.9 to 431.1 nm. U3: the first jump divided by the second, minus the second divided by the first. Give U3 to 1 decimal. 0.5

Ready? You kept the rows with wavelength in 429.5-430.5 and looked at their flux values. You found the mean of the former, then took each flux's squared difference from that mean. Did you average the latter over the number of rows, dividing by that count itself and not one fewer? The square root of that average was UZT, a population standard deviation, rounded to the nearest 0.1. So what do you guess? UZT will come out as 1.7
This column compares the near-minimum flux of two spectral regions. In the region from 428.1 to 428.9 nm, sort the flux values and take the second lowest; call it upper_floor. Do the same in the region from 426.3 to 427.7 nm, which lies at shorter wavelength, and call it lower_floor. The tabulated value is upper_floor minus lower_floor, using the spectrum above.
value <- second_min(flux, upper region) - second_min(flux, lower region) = 3.6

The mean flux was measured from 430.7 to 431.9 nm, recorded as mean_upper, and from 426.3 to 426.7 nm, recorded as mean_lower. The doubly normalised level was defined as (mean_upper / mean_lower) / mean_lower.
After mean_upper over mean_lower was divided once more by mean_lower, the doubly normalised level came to 0.024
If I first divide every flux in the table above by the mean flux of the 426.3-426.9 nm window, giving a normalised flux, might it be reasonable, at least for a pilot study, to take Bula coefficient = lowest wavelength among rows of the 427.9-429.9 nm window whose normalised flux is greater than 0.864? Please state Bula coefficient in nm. 428.0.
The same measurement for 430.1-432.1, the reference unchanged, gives 431.4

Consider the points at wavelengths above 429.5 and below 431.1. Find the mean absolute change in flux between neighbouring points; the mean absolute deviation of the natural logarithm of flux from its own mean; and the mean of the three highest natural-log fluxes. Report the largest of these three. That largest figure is 3.43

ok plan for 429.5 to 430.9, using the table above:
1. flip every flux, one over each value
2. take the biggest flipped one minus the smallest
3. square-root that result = 0.084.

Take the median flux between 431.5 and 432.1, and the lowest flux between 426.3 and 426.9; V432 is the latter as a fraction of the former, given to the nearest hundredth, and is 1.01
